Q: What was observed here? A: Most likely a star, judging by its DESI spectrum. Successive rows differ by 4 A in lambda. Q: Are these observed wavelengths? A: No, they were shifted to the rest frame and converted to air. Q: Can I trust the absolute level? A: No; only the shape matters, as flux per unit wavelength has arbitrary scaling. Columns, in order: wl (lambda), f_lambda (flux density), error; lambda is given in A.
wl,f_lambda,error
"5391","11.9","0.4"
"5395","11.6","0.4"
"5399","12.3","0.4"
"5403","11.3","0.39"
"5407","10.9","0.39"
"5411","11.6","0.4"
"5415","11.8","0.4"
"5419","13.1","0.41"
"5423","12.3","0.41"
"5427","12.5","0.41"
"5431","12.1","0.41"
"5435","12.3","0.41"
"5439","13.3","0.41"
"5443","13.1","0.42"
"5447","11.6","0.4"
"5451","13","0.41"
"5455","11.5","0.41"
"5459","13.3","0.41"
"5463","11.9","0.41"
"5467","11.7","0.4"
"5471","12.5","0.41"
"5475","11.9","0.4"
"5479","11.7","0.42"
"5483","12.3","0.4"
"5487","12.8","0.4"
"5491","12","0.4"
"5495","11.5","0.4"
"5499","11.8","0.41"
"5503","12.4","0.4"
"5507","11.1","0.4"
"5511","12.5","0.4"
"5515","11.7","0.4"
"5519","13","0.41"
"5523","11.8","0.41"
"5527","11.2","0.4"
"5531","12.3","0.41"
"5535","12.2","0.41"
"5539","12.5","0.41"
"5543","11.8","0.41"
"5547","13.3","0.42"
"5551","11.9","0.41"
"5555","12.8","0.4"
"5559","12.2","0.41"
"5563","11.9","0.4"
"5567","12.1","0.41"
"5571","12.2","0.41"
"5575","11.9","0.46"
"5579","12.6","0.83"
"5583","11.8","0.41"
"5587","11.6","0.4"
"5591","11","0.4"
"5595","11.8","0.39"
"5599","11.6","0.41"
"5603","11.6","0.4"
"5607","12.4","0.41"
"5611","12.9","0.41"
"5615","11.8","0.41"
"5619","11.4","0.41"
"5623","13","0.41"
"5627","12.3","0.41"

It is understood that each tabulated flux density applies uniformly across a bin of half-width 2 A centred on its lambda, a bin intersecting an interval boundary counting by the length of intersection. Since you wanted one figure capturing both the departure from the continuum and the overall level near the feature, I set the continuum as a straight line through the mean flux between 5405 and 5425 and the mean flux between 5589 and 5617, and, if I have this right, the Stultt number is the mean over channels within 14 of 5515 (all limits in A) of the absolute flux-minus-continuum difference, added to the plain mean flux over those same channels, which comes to 12.53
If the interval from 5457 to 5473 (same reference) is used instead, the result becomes 12.90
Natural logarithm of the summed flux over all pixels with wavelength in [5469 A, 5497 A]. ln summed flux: 4.44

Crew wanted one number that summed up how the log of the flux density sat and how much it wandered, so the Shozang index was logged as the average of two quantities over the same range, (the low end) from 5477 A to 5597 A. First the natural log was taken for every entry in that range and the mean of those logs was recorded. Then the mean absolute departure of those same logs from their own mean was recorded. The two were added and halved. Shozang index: 1.26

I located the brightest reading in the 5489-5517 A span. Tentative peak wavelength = 5511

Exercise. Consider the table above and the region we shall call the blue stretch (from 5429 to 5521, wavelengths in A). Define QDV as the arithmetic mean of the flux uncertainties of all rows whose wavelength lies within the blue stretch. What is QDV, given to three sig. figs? 0.406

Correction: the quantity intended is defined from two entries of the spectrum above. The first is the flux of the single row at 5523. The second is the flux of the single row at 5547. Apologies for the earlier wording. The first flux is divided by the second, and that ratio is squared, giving 0.79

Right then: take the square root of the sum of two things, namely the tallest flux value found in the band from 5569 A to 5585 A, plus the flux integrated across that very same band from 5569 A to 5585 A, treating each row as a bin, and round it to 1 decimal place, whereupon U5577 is 14.4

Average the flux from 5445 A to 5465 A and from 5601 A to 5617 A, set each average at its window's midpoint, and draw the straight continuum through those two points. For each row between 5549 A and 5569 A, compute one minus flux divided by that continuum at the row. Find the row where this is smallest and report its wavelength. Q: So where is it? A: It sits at 5555 A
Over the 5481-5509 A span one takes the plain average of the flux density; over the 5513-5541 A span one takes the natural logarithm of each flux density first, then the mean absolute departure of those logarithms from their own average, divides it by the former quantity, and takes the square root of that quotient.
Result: 0.0563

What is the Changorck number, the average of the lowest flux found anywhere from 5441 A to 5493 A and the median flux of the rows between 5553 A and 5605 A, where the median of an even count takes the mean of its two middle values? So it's 11.7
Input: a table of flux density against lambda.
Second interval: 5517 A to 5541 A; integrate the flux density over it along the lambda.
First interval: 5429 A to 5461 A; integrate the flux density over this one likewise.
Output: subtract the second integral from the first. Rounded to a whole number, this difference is 109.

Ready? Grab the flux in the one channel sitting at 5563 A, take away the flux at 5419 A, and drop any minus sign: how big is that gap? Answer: 1.20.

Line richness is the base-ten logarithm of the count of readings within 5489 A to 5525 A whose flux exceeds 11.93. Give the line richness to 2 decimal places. 0.60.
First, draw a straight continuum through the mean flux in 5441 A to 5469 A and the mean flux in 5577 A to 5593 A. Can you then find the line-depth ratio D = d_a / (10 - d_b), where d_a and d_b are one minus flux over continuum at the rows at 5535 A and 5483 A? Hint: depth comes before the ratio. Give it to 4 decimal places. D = -0.0020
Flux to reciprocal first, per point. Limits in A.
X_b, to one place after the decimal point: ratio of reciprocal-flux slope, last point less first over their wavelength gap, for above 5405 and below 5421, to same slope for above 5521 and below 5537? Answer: 5.5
